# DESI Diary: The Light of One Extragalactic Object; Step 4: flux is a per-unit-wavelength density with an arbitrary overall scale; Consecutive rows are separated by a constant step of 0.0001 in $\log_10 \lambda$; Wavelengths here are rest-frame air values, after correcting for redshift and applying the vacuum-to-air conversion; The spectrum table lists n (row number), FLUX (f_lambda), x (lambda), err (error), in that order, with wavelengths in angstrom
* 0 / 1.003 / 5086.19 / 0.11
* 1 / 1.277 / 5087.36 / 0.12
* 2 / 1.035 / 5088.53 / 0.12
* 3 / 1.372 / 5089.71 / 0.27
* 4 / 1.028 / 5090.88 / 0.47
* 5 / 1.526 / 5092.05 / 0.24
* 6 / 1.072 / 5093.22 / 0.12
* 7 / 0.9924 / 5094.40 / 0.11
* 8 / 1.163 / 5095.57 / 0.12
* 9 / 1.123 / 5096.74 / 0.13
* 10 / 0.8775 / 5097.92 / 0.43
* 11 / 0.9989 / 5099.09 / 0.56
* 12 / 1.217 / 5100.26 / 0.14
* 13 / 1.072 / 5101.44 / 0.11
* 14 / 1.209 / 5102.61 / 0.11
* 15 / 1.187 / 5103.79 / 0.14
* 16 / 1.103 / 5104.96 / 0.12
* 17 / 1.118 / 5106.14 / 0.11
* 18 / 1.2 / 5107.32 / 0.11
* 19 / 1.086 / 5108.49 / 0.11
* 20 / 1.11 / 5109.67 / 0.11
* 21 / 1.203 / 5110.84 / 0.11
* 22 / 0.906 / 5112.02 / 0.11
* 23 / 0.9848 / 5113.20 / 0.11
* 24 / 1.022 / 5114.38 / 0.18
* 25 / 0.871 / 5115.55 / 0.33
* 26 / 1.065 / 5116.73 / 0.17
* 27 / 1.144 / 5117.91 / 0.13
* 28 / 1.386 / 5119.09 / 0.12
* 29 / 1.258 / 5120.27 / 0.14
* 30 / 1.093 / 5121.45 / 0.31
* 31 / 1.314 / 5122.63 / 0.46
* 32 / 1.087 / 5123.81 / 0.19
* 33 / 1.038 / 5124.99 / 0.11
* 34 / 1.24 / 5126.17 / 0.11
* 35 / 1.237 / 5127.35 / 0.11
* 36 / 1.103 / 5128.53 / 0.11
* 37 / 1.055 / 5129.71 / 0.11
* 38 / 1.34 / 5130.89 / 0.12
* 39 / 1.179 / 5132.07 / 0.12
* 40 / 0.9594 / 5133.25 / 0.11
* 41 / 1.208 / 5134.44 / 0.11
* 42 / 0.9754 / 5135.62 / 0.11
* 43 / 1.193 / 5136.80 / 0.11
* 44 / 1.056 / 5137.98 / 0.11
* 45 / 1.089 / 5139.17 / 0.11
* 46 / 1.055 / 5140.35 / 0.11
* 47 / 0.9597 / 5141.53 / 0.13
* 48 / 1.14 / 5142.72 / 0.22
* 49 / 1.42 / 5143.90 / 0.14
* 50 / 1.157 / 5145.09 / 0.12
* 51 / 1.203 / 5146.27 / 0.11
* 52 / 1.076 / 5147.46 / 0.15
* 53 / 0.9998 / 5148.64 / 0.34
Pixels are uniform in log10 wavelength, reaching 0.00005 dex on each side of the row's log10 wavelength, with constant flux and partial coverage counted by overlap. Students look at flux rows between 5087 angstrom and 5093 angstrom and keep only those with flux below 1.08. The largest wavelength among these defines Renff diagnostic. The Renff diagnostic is 5090.88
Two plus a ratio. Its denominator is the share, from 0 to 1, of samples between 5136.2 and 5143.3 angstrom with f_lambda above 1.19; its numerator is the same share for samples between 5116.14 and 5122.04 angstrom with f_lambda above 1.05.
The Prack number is 8.0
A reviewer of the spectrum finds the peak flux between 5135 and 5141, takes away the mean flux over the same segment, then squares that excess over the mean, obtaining 0.014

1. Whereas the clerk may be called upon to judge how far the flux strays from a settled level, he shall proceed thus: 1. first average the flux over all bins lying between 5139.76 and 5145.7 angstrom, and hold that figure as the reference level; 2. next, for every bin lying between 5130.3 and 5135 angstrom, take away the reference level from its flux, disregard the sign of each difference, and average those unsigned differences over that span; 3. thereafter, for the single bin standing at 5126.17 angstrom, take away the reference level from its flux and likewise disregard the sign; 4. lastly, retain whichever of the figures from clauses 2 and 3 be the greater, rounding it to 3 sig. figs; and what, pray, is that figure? 0.119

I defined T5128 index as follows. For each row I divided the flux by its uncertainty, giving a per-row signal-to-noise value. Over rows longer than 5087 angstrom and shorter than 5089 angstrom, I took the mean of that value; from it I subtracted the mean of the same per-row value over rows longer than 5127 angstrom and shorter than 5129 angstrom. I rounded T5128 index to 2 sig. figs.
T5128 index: -1.0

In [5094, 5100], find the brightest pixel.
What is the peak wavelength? 5095.57 angstrom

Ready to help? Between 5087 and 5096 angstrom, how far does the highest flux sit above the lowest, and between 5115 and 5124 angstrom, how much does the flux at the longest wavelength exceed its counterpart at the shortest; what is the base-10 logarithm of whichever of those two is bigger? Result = -0.27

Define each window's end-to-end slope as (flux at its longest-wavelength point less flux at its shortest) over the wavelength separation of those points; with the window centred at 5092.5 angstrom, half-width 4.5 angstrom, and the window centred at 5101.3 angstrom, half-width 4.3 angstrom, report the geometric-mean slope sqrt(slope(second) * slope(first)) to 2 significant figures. 0.019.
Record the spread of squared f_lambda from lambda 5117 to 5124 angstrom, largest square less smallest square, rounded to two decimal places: 0.74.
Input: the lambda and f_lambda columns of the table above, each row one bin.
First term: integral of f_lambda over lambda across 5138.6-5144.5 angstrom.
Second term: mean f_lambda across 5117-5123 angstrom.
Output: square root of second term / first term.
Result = 0.43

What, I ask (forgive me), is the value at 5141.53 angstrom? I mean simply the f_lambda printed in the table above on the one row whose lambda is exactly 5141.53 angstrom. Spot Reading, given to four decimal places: 0.9597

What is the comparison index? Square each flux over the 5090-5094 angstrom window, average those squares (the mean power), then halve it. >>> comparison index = 0.76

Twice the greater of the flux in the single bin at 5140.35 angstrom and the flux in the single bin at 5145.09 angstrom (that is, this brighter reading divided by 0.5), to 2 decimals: 2.31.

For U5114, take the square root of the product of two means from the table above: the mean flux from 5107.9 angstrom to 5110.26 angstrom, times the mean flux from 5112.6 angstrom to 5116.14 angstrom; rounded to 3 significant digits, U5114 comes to 1.03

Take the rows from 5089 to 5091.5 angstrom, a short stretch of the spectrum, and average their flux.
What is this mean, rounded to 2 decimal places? 1.20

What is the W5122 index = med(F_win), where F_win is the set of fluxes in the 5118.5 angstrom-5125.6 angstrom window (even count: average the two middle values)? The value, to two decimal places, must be 1.18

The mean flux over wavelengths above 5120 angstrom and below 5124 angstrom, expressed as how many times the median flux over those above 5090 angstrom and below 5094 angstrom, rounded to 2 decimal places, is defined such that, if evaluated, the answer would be 1.11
